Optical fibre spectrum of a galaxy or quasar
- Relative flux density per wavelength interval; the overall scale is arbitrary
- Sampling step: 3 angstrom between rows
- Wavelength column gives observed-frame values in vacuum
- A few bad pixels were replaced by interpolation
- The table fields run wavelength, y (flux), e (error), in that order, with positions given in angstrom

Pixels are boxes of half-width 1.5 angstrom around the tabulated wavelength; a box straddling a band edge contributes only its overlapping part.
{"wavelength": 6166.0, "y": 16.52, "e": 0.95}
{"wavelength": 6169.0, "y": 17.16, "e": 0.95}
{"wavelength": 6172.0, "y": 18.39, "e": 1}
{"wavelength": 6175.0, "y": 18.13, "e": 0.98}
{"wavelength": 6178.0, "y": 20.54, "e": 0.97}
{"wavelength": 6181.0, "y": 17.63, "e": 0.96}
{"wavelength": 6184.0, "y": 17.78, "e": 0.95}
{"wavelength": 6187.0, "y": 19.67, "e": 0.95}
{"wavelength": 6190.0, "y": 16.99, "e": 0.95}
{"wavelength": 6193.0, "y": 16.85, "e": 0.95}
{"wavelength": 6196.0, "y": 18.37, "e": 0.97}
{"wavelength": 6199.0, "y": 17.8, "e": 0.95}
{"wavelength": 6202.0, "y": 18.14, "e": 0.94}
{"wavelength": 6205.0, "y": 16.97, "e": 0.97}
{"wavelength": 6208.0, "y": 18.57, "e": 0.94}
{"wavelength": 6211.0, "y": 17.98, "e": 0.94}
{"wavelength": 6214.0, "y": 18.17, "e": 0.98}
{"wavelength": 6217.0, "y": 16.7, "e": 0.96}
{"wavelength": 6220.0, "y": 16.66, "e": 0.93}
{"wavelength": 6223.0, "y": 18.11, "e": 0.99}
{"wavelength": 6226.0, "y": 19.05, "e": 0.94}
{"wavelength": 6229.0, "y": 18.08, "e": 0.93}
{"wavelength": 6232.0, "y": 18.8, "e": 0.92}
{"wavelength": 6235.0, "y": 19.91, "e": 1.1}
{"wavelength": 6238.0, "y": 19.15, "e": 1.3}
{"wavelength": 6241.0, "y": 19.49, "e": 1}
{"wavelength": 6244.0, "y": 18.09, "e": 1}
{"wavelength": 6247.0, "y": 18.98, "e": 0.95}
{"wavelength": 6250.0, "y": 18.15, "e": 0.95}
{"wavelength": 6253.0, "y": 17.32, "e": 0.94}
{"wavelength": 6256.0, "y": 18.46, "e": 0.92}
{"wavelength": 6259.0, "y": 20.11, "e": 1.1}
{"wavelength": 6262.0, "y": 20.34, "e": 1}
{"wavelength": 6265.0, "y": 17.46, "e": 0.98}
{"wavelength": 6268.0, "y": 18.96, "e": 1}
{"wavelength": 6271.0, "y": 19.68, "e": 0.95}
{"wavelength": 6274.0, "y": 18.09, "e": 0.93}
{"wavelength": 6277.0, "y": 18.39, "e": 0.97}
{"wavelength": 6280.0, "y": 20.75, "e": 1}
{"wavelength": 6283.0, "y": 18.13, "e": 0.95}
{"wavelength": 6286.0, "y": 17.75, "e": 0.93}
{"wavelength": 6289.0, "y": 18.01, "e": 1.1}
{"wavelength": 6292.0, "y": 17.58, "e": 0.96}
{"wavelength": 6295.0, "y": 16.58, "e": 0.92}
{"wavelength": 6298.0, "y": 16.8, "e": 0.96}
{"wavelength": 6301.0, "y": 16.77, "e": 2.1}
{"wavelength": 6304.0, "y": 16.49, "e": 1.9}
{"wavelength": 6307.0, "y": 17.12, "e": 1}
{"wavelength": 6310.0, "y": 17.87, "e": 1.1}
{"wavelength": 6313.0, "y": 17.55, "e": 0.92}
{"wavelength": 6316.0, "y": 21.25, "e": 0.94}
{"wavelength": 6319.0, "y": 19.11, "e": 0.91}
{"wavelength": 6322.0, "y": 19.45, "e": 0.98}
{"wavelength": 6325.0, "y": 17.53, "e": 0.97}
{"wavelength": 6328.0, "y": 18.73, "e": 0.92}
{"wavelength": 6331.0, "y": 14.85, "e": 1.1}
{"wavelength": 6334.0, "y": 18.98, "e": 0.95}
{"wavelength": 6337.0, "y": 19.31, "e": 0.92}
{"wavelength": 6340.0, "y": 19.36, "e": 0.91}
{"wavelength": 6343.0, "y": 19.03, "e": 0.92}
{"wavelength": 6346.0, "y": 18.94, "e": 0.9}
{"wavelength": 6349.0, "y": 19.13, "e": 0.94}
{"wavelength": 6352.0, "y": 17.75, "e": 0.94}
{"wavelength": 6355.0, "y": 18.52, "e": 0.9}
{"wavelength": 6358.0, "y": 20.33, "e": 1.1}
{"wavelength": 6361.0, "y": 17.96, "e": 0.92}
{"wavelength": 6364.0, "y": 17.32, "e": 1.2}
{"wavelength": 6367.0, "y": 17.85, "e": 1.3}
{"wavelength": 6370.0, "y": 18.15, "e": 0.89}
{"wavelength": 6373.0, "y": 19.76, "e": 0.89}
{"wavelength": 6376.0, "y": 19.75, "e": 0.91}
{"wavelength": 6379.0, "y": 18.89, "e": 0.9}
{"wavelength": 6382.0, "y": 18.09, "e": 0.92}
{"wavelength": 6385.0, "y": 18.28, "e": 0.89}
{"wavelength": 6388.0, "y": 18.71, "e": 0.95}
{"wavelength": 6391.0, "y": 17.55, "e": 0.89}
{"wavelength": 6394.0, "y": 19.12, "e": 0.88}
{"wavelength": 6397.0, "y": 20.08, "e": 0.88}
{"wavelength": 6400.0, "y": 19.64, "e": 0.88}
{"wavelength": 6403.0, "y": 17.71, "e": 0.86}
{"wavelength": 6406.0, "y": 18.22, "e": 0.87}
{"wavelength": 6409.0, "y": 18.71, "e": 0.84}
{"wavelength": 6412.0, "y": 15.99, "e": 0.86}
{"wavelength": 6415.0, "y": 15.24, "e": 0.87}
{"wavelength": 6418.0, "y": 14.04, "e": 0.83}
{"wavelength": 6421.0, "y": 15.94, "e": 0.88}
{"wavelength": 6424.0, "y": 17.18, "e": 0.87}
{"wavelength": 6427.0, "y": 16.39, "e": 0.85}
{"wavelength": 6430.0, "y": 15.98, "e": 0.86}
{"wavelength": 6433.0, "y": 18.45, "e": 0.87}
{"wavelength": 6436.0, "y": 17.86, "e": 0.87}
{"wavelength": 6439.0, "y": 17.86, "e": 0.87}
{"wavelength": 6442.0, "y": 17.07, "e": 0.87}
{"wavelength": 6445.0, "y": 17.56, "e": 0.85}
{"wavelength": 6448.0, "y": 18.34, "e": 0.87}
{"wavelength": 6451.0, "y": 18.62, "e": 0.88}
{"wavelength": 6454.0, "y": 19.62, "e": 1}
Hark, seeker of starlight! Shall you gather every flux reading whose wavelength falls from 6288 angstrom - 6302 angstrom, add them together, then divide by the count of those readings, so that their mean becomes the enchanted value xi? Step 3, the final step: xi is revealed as 17.1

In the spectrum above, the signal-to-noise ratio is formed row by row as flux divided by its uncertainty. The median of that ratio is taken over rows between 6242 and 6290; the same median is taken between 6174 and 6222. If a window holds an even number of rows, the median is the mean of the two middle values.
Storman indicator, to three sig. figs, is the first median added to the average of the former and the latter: 37.9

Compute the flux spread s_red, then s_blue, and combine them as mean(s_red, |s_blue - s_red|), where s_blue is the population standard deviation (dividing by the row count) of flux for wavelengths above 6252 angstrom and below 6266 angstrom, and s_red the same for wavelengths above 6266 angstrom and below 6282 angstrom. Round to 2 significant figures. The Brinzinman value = 0.64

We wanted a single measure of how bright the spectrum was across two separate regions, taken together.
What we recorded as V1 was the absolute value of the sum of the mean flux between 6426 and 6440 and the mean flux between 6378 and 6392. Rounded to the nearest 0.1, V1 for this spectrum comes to 35.6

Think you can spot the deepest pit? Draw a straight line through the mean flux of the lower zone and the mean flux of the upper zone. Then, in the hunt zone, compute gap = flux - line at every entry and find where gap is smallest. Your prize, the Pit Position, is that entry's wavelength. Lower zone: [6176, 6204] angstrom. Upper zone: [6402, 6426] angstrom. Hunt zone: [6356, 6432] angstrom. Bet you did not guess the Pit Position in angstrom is 6418.0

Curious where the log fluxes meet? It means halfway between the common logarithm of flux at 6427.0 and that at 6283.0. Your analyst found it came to 1.24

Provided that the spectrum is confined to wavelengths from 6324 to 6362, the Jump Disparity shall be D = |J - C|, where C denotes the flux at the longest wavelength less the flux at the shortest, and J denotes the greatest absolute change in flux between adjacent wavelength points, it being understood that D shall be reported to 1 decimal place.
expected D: 3.7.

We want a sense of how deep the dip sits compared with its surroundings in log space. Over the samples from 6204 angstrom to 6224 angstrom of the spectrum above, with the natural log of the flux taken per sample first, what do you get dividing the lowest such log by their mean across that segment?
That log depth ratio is 0.981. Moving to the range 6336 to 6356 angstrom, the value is 0.979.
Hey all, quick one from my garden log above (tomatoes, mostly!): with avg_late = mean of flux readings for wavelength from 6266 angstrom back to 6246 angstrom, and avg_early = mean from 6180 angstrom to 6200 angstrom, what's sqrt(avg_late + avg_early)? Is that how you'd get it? 6.05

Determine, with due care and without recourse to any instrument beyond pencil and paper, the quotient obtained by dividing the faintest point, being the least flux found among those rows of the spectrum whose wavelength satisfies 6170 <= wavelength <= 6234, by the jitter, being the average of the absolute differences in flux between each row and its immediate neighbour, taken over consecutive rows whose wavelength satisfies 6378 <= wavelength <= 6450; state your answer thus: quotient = 16.9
